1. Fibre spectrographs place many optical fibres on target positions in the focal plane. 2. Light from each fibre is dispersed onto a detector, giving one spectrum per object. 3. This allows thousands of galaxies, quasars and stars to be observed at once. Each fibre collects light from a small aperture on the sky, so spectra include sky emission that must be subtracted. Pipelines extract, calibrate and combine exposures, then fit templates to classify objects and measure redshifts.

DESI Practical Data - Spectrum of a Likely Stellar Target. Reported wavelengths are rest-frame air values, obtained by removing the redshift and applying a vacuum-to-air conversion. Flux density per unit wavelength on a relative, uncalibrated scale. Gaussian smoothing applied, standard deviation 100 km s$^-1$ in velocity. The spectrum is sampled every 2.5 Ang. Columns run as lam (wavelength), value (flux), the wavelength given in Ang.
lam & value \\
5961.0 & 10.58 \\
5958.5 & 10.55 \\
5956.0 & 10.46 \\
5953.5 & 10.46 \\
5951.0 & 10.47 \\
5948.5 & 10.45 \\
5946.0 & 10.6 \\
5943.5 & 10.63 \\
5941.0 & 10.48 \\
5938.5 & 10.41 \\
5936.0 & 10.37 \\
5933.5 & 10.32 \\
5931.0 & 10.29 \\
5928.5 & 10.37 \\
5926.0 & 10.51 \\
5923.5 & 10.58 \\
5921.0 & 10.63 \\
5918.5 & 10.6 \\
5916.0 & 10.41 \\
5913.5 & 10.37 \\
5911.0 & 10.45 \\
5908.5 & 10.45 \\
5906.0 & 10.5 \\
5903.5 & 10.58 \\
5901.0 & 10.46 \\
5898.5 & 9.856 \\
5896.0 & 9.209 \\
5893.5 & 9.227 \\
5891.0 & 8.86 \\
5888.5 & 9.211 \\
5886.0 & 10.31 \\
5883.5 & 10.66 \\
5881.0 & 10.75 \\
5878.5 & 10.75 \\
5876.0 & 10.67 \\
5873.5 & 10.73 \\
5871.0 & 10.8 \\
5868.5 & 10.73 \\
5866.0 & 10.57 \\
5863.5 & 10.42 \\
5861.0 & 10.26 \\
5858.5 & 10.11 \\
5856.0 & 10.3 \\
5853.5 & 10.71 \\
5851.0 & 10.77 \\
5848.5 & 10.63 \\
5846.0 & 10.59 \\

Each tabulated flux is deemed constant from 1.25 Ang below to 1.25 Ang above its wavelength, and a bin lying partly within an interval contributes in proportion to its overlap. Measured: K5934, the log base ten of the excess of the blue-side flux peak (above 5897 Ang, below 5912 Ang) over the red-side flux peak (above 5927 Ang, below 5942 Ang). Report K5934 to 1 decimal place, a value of -1.0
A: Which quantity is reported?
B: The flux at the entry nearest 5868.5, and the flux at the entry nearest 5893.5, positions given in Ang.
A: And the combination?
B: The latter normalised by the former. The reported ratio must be 0.86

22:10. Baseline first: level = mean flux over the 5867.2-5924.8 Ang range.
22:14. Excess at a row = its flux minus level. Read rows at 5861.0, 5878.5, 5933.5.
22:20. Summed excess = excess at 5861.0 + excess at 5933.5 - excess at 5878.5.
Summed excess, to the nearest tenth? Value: -0.5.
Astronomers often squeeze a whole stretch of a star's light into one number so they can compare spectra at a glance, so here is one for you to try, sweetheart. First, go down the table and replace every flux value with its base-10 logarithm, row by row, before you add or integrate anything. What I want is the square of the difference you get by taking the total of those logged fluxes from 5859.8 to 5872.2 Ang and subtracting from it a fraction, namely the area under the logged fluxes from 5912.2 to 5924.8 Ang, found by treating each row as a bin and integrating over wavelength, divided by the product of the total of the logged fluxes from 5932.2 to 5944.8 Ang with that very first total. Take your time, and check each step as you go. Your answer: 21.4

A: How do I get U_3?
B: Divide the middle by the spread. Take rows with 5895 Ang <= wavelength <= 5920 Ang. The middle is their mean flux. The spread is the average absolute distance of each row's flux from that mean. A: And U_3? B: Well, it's 34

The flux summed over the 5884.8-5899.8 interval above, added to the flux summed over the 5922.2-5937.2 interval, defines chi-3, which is 119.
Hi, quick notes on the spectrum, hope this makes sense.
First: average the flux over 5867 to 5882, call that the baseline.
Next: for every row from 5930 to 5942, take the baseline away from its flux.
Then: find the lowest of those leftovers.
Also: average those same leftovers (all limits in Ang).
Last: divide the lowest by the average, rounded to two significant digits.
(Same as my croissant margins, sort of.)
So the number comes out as 1.2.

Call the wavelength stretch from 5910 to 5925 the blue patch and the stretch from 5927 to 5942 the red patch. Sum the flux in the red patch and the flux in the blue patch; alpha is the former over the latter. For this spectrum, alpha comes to 0.99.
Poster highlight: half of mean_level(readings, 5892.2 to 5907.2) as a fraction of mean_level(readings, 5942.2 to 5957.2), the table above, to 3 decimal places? 0.474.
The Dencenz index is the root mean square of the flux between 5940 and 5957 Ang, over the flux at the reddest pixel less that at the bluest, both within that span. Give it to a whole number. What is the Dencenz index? -525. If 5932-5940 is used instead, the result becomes 115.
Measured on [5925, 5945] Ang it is 87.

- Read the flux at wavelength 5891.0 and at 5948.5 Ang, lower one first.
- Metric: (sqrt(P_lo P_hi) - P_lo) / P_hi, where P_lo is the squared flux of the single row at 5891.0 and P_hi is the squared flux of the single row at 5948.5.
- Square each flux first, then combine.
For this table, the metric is 0.13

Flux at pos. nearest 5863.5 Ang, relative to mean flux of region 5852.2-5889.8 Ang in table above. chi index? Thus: 1.00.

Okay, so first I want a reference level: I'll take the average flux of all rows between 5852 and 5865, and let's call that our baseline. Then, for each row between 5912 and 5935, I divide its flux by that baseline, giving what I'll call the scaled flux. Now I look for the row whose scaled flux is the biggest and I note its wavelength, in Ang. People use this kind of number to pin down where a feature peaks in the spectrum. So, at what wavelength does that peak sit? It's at 5921.0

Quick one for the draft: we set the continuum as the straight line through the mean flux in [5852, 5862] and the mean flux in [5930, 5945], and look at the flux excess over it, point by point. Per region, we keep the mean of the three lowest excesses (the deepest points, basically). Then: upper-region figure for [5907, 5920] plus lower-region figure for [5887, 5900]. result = -1.3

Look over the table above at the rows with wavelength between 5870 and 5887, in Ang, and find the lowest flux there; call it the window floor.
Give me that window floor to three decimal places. 10.310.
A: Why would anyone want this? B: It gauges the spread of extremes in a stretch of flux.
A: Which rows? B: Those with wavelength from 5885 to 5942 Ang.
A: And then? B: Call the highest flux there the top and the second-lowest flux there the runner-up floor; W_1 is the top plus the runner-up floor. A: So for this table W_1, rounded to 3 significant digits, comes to 19.8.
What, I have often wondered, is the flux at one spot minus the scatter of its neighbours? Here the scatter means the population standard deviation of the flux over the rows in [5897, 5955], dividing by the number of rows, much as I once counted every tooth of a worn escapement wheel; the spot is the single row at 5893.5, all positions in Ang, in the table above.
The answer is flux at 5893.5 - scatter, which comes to 9.1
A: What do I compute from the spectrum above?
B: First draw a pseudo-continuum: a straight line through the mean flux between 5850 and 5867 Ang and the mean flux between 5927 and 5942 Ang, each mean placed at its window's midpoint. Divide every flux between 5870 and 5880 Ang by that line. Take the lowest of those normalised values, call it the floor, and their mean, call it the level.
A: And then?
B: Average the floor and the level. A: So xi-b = 1.03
